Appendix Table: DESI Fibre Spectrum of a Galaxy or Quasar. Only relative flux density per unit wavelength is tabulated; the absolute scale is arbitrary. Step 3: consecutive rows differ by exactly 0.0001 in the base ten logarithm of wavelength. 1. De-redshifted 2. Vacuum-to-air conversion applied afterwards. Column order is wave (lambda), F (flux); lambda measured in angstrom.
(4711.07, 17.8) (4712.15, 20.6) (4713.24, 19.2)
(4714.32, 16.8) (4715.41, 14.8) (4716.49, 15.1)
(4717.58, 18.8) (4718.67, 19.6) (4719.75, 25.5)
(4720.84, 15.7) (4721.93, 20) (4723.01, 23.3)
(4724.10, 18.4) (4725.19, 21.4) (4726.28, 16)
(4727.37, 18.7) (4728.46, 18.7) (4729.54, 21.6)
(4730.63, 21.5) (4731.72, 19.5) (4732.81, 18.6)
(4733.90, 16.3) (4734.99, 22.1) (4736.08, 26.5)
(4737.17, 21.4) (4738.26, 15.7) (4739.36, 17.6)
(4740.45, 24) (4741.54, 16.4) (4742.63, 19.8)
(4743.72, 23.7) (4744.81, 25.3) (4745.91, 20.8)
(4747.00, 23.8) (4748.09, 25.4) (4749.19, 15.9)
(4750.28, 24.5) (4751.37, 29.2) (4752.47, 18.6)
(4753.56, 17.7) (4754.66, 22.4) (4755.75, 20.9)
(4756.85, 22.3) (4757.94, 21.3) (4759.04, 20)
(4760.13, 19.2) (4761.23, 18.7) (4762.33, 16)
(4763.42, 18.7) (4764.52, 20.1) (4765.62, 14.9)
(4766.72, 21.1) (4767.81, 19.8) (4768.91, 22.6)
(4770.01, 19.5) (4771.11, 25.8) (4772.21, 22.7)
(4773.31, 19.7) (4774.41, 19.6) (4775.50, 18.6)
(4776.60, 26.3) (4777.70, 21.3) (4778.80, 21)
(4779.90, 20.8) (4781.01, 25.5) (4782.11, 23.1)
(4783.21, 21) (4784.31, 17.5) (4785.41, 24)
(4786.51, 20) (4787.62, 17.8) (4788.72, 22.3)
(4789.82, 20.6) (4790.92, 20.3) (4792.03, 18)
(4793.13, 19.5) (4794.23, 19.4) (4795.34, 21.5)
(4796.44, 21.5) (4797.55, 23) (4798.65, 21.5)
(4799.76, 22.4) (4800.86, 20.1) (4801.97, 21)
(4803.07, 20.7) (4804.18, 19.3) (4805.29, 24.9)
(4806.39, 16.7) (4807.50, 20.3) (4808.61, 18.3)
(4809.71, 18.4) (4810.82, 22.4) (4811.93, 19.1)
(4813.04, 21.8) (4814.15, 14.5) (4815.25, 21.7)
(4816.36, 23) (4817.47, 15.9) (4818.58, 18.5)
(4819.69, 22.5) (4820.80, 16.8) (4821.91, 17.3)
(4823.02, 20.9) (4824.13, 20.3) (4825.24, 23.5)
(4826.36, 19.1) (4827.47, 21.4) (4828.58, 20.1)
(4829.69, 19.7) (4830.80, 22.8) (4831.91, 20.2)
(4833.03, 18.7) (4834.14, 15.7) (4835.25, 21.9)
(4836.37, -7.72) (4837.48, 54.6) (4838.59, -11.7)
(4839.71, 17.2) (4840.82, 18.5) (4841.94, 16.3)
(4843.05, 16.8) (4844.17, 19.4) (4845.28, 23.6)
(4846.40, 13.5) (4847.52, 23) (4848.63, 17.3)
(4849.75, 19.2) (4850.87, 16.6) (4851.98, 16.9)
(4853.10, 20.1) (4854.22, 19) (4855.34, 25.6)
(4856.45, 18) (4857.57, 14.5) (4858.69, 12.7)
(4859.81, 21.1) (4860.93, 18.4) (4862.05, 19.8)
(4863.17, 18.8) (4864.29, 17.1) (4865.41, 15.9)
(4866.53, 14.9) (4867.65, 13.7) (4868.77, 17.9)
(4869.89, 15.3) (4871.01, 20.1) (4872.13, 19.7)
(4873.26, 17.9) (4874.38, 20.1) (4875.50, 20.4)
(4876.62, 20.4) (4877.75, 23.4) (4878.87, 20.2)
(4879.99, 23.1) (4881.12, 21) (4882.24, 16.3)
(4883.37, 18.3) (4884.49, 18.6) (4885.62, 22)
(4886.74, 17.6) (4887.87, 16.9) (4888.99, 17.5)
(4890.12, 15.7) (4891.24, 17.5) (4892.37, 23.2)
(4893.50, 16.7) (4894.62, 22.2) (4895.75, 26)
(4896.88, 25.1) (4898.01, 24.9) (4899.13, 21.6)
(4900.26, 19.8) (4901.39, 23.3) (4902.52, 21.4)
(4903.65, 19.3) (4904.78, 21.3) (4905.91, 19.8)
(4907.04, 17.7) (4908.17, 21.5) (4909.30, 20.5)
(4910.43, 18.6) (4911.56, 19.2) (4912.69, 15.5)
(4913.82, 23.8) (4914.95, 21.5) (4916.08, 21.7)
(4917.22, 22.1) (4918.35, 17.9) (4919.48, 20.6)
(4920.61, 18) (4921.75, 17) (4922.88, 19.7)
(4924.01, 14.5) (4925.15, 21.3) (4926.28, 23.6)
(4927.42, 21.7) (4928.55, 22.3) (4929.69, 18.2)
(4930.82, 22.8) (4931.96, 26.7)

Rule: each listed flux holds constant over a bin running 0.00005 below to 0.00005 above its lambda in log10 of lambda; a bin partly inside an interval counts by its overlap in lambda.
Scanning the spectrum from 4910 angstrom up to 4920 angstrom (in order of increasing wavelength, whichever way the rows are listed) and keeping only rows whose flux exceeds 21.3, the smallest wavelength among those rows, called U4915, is 4913.82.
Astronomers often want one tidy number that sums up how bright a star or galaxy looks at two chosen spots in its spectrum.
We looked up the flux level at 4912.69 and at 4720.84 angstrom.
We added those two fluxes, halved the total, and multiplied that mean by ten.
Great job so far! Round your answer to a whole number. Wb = 156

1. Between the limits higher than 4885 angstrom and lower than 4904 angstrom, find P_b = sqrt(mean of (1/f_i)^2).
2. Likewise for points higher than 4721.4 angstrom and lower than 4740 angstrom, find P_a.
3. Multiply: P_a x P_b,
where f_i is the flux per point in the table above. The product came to 0.0026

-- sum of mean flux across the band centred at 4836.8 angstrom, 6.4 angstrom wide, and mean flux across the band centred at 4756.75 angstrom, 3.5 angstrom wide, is 36.5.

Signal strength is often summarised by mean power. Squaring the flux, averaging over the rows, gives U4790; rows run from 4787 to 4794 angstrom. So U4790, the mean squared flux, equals 392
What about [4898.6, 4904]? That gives 446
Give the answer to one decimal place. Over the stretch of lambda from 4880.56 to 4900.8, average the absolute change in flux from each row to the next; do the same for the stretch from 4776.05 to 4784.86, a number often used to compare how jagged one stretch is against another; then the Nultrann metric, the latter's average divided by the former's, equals 0.9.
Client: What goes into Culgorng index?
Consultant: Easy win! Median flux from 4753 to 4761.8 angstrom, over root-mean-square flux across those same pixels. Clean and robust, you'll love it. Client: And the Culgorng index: 1.00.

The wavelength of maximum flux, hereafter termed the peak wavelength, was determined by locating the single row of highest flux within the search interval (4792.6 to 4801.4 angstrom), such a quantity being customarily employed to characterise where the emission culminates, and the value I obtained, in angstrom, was 4797.55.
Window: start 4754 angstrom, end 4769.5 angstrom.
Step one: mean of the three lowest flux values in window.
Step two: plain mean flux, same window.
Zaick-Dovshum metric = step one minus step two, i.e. -3.3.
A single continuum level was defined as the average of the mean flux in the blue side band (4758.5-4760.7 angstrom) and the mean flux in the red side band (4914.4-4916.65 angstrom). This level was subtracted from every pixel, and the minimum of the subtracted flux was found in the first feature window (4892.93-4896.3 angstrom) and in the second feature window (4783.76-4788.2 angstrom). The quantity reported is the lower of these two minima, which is -3.9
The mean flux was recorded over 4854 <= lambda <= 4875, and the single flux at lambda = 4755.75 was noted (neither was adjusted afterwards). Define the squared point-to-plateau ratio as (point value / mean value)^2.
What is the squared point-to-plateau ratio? 1.36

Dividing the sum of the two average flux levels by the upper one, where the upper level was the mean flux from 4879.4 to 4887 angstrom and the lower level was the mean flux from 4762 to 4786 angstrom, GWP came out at 2.07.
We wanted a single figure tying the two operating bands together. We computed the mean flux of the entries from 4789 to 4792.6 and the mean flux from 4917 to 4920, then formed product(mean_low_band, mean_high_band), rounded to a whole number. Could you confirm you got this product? 397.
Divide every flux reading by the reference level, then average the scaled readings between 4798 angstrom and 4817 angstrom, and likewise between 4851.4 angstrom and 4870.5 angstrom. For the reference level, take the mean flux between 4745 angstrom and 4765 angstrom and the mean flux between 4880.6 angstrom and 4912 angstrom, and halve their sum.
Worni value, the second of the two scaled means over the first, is 0.866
